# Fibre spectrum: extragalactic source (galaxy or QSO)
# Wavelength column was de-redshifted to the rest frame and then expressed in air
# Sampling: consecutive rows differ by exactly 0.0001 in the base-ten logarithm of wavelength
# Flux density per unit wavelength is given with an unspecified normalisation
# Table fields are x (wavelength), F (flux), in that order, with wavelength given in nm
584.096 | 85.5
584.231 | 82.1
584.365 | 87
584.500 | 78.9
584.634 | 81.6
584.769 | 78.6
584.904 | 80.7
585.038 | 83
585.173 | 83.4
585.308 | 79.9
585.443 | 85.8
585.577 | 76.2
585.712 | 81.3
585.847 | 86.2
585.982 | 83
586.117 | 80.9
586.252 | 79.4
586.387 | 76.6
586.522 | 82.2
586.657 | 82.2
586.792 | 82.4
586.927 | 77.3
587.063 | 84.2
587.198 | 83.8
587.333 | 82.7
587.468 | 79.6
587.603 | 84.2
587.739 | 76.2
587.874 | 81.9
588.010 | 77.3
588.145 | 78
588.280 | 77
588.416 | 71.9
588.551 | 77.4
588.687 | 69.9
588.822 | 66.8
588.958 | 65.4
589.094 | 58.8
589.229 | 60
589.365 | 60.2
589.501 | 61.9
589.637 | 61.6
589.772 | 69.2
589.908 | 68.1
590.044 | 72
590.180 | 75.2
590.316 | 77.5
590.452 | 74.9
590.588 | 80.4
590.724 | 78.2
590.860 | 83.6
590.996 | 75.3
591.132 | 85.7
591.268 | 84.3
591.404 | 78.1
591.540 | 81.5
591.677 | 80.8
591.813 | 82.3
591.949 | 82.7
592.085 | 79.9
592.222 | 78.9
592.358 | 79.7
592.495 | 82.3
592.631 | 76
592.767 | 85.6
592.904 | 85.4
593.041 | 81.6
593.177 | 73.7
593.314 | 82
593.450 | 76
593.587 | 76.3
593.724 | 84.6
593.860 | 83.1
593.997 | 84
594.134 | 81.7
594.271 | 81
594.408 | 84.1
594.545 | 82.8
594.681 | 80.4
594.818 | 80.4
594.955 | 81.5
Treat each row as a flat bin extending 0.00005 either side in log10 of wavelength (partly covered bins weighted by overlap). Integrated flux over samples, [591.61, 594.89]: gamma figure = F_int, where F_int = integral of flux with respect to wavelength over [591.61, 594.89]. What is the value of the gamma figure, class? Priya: 266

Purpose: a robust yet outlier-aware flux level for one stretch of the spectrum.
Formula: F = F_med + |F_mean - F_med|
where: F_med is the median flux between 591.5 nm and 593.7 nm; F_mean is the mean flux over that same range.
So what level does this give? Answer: 82.0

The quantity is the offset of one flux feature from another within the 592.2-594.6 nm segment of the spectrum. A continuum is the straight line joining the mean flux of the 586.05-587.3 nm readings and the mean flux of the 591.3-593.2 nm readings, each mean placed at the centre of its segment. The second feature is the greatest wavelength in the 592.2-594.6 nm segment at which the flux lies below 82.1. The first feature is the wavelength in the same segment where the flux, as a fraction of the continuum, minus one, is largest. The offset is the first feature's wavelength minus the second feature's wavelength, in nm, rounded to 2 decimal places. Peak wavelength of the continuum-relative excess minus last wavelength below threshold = -1.50 nm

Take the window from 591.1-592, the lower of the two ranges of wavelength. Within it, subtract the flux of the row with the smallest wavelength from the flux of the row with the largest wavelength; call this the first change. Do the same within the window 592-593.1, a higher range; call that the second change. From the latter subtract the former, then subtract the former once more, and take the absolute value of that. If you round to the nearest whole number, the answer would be 8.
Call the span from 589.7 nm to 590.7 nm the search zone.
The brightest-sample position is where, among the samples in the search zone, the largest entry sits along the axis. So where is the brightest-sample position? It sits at 590.588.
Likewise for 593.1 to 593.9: 593.724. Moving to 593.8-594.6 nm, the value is 594.408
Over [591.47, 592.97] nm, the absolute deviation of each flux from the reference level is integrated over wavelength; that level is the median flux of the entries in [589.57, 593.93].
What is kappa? 3.7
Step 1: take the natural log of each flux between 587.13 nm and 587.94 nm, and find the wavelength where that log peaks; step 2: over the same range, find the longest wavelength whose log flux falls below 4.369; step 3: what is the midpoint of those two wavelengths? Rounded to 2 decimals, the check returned 587.67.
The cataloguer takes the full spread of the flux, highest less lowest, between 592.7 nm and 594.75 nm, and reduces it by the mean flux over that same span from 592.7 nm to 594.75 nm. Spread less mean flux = -69.6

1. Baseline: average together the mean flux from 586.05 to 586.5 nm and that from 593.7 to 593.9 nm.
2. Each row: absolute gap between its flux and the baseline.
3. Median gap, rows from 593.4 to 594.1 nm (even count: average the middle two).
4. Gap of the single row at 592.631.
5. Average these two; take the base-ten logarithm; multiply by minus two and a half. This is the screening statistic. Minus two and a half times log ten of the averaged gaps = -1.6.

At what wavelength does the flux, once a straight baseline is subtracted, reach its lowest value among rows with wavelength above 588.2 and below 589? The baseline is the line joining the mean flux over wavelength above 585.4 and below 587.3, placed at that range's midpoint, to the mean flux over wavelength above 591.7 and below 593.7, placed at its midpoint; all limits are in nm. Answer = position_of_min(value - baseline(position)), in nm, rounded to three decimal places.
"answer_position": 588.958 nm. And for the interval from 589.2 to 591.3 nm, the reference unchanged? 589.229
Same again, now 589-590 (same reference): 589.094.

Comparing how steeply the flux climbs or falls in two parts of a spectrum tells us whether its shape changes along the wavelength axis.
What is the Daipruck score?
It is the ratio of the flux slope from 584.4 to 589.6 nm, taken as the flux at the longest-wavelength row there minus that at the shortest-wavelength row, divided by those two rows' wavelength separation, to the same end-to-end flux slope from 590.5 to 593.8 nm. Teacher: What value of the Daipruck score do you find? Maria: -2.5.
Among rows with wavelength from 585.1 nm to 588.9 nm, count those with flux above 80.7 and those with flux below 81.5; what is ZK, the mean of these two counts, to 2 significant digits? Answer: 15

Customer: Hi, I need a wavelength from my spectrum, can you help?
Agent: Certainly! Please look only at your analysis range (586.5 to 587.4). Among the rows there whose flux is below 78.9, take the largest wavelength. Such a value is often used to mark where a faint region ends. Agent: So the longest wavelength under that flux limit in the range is 586.927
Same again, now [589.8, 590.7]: 590.452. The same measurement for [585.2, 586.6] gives 586.387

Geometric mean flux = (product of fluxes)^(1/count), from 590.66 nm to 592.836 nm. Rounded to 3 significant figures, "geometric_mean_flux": 80.9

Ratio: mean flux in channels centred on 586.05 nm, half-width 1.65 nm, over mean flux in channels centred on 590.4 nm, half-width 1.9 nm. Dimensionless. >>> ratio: 1.10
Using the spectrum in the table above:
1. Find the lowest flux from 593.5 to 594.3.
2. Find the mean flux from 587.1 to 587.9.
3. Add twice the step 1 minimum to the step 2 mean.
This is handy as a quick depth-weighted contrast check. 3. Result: 234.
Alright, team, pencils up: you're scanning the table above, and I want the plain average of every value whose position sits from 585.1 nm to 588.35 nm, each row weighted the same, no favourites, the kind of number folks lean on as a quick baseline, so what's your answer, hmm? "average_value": 80.9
